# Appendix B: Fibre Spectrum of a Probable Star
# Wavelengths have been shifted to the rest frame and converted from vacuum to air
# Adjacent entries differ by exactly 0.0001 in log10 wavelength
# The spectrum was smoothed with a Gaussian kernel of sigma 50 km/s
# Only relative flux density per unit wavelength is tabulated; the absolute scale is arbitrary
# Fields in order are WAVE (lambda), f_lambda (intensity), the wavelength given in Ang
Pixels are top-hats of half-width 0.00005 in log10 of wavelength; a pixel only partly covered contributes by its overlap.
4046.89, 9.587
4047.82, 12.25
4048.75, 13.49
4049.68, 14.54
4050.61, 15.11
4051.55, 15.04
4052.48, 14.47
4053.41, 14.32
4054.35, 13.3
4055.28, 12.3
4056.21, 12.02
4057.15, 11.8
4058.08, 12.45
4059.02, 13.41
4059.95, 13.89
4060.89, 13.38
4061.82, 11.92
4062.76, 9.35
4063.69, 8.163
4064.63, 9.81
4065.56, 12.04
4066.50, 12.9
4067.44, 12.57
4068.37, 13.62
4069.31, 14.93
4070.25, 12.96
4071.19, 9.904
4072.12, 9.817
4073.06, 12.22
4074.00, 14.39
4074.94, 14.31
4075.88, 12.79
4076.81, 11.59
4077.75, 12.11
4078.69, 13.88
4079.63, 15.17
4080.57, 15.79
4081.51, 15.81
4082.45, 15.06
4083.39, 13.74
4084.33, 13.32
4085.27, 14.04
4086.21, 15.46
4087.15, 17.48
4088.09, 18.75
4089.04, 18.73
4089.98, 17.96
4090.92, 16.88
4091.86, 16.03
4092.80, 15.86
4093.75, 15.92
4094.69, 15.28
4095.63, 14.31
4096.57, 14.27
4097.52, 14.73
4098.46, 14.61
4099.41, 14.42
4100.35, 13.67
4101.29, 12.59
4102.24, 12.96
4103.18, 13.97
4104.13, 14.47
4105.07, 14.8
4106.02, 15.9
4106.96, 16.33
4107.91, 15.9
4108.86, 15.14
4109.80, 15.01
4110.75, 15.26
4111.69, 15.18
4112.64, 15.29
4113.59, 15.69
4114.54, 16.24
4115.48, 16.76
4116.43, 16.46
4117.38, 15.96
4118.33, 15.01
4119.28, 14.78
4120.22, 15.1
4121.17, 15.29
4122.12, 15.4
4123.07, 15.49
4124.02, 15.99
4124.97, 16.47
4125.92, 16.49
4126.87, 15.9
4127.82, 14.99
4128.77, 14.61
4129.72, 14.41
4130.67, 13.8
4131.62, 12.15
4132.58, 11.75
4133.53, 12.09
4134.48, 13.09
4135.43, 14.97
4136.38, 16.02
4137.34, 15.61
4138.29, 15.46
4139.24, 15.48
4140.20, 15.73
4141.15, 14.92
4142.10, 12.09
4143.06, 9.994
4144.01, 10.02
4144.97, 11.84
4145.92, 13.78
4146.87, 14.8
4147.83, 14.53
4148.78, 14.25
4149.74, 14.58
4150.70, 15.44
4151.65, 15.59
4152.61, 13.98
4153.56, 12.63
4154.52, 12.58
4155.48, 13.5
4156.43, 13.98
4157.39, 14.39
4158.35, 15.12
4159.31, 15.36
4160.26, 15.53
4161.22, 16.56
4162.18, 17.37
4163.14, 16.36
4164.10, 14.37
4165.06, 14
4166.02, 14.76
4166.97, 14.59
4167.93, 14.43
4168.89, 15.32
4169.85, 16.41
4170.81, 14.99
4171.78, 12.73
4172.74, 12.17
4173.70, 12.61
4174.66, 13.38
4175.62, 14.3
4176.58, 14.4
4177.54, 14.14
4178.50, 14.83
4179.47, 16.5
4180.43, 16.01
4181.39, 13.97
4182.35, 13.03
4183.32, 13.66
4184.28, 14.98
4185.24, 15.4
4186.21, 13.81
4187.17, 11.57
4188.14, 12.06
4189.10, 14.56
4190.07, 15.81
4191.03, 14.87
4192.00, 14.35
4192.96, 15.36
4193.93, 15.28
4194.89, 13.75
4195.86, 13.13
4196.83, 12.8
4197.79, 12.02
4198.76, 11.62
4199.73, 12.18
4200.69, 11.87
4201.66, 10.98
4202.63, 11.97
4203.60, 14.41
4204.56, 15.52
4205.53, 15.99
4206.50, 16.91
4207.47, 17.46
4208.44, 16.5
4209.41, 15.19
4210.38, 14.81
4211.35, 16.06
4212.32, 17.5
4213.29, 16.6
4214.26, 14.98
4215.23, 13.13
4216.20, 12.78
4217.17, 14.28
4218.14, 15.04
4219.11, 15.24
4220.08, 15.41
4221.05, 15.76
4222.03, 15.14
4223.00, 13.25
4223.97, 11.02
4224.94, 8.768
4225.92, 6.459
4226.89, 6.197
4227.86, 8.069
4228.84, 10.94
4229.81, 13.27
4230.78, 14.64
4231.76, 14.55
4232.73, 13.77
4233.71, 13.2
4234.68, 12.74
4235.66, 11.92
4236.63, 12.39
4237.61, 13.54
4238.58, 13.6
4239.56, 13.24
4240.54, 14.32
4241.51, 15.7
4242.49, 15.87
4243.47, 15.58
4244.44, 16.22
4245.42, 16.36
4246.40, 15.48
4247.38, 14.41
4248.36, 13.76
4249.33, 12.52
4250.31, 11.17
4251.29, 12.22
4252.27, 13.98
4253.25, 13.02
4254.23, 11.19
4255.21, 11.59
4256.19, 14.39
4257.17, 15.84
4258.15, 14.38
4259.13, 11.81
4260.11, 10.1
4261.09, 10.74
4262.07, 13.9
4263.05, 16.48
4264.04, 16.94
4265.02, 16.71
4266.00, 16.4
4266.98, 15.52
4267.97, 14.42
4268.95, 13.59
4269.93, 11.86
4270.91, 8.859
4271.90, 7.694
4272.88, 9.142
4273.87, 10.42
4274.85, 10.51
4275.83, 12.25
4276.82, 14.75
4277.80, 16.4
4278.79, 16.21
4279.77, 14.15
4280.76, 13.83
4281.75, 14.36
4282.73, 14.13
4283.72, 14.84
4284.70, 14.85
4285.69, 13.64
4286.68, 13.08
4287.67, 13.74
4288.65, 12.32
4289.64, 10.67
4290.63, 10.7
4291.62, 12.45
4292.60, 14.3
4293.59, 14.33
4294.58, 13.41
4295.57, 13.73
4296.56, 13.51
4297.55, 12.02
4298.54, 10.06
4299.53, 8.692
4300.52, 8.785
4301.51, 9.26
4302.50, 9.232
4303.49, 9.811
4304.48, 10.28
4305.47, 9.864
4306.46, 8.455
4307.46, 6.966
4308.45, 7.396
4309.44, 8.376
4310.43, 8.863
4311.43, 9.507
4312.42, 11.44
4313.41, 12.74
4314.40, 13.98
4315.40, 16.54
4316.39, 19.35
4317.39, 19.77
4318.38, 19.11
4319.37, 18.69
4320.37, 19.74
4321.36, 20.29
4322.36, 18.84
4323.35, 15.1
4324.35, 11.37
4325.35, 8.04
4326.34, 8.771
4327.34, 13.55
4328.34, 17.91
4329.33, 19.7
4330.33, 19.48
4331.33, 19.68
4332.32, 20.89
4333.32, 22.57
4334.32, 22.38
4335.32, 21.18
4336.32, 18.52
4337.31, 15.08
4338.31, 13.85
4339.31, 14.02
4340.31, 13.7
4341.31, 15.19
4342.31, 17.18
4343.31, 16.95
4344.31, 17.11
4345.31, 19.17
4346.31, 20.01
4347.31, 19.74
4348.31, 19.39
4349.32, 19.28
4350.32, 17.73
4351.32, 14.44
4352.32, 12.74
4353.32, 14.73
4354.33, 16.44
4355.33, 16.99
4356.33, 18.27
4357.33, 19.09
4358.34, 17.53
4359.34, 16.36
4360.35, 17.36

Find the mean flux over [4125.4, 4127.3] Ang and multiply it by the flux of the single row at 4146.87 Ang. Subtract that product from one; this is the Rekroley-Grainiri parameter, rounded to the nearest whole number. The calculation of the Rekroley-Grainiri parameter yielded -239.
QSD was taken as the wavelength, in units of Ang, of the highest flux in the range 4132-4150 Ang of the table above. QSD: 4136.38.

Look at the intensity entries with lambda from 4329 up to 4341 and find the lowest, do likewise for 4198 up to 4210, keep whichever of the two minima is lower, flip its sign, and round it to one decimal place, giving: -11.0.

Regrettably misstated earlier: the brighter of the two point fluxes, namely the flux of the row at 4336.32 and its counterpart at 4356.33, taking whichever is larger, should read 18.5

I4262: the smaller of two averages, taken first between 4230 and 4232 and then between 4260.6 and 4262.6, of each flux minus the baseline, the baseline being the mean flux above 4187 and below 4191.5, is -1.5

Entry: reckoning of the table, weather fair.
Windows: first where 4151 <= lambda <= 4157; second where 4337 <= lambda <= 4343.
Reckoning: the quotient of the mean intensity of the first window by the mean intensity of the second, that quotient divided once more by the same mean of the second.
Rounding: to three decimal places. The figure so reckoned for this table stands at 0.062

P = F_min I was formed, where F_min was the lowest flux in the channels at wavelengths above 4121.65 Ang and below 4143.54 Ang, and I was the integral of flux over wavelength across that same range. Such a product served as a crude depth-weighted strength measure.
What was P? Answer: 3166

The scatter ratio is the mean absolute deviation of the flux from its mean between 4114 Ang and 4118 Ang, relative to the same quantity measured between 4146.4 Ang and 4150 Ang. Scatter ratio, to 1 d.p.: 1.7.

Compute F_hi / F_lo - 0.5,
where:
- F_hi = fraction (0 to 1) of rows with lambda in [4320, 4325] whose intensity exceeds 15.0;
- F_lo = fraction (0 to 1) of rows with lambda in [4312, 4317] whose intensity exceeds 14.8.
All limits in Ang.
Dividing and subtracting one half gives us 1.5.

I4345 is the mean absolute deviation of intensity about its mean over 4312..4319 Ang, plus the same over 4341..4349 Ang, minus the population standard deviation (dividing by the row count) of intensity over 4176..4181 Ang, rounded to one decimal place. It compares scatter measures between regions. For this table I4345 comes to 3.5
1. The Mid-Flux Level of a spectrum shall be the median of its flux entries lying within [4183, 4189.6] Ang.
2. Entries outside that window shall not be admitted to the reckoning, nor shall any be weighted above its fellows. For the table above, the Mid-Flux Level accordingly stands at 13.8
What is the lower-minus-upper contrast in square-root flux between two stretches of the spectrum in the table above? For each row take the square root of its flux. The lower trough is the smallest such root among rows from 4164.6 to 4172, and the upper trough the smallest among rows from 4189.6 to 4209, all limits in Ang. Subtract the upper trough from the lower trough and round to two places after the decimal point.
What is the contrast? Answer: 0.25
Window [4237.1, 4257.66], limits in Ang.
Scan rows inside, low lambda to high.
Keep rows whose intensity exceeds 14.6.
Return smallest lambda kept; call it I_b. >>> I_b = 4241.51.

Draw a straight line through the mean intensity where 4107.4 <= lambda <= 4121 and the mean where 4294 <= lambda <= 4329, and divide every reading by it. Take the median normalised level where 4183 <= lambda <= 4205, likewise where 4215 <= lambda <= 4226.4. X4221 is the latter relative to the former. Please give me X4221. 1.03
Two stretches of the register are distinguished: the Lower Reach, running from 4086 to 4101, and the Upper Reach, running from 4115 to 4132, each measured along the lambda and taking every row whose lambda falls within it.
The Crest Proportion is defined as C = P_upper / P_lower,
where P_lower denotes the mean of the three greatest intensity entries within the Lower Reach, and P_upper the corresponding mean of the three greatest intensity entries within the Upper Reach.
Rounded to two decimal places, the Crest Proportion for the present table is 0.90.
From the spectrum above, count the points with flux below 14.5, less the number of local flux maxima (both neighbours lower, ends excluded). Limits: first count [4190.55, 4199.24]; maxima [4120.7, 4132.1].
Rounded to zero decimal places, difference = 5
